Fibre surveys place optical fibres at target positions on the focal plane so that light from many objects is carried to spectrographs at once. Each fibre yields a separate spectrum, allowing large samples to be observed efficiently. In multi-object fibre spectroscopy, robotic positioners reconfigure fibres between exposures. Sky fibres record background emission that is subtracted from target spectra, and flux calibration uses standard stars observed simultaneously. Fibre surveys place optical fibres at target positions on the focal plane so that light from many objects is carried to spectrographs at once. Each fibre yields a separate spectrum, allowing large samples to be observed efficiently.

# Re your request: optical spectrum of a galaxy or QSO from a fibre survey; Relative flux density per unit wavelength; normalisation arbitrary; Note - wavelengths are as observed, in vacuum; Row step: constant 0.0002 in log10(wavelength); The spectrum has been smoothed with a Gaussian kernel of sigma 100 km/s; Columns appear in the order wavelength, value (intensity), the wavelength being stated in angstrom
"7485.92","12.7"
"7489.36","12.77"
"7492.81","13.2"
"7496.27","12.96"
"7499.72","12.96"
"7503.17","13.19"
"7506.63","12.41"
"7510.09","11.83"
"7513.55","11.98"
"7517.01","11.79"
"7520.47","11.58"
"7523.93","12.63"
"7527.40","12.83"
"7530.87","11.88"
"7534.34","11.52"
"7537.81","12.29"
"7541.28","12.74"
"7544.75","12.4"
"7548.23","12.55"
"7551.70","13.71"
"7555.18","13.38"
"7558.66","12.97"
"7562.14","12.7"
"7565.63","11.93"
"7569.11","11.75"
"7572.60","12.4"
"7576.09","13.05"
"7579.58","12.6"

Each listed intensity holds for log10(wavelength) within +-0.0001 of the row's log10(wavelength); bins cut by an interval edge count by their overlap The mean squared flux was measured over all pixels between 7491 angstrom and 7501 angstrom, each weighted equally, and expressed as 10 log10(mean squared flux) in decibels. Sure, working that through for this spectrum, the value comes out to 22.3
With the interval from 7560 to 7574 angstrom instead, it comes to 21.7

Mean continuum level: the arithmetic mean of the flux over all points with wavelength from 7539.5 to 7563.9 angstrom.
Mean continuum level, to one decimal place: 12.9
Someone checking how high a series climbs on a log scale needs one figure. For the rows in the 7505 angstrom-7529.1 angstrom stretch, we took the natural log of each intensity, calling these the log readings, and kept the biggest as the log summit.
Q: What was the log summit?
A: 2.55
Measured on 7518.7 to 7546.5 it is 2.55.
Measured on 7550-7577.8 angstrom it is 2.62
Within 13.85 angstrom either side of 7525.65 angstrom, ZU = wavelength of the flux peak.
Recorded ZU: 7527.40 angstrom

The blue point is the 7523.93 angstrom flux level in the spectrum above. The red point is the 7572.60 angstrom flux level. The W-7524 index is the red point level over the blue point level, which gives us 0.98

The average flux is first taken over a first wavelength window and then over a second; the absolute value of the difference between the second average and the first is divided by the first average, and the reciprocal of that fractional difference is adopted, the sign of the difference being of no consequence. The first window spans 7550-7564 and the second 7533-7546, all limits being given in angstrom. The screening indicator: 14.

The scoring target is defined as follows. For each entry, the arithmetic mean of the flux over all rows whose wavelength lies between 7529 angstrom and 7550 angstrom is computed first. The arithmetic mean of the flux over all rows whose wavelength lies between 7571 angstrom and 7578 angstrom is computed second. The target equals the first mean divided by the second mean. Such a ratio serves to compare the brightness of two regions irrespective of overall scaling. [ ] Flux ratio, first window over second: 0.96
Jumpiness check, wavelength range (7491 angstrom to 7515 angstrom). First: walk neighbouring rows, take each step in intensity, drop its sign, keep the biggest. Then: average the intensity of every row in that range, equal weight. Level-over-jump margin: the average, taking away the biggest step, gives 11.9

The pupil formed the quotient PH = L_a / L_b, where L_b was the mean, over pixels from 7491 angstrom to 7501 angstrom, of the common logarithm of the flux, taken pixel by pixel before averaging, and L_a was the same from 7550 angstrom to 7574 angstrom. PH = 0.989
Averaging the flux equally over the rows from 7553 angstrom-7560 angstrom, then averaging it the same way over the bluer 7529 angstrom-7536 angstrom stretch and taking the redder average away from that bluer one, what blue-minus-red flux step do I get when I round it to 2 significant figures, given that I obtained -1.5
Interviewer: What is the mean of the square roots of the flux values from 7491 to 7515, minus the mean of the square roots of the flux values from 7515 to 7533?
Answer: 0.07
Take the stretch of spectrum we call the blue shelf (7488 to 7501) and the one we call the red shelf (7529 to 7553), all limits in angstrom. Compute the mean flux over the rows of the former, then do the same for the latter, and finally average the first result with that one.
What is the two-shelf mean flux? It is 12.7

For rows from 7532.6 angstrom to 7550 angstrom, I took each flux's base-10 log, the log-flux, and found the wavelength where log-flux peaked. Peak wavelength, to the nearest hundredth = 7541.28 angstrom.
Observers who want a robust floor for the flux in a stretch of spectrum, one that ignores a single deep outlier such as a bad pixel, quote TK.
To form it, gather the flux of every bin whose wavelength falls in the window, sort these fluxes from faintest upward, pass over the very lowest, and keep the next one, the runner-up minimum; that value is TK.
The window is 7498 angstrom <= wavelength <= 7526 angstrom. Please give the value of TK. 11.79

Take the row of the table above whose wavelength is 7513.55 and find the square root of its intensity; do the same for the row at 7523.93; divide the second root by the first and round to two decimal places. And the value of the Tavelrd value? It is 1.03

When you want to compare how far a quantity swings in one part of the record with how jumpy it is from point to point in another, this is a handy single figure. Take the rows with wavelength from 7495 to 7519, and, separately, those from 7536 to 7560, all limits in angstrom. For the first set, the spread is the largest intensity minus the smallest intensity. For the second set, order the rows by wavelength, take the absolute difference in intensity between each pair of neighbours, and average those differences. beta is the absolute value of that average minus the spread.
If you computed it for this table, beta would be 0.9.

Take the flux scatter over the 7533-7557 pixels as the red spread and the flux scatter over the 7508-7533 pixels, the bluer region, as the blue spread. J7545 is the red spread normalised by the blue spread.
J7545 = 1.5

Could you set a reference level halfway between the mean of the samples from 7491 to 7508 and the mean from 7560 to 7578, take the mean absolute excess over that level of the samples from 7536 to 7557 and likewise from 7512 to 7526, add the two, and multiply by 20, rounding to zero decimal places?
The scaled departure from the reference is 22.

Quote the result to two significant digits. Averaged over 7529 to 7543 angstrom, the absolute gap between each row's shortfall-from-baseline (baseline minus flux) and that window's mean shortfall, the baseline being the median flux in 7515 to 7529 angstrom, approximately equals 0.41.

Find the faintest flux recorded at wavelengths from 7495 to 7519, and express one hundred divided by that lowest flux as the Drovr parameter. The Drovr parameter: 8.48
